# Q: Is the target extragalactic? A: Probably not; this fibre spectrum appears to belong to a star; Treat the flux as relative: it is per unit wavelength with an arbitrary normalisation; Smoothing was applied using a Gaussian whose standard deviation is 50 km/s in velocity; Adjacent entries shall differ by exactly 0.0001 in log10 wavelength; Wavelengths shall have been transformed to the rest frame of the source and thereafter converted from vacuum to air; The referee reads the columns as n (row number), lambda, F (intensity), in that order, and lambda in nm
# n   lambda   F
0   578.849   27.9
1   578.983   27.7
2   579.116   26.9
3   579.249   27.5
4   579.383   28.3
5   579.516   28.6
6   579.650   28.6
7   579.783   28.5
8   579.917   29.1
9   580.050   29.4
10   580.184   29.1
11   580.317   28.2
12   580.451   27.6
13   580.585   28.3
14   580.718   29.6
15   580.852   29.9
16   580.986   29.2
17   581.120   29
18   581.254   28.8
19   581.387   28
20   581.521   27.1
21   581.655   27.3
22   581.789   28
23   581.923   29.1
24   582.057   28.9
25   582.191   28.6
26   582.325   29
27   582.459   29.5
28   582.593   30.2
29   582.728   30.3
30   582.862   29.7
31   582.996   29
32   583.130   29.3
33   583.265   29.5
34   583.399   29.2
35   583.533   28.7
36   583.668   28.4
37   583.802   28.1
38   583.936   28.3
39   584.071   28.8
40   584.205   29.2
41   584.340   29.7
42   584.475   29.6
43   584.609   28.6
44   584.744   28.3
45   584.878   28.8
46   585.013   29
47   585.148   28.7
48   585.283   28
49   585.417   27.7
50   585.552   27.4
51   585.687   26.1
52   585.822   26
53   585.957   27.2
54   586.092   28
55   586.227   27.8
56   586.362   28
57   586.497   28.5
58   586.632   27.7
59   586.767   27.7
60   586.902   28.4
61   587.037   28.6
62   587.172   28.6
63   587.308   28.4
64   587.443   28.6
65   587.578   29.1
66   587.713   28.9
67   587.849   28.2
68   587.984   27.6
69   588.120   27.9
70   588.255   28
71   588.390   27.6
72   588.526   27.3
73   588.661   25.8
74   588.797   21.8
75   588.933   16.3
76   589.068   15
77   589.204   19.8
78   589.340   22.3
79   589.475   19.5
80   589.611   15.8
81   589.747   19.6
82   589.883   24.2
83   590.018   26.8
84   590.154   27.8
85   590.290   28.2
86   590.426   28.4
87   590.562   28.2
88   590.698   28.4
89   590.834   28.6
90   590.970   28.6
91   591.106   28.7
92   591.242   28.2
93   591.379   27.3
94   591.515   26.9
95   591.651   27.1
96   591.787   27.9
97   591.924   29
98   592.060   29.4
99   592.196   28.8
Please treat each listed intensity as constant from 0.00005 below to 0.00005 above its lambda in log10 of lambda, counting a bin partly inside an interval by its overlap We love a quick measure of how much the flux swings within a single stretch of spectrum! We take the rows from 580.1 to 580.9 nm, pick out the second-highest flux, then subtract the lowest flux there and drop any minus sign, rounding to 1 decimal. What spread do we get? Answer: 2.0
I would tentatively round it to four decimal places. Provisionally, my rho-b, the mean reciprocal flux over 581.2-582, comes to 0.0357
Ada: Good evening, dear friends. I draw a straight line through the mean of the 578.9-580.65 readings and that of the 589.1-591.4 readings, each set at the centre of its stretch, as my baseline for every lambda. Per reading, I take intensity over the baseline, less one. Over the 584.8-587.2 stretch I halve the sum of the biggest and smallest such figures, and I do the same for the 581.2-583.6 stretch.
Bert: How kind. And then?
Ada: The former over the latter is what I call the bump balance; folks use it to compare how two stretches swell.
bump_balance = 1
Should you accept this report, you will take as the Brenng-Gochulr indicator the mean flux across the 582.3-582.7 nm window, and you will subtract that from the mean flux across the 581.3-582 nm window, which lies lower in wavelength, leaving -1.7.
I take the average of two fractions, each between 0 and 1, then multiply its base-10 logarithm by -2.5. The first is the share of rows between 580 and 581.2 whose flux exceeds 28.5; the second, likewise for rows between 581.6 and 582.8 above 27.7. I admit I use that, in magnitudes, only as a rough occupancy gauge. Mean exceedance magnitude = 0.27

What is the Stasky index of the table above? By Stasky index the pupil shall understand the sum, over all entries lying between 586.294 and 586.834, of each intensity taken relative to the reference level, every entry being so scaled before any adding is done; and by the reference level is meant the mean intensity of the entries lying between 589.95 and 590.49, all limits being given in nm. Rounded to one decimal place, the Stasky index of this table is 4.0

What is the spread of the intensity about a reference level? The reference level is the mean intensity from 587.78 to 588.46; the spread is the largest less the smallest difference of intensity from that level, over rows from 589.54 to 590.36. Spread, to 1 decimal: 12.4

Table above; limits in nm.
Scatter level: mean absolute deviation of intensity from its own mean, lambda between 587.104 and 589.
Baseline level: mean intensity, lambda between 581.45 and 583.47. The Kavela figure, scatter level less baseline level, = -26.7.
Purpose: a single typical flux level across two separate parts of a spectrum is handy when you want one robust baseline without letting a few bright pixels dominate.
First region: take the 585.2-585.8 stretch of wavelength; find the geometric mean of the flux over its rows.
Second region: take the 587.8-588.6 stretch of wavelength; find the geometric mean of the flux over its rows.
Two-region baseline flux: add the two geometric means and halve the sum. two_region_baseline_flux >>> 27.5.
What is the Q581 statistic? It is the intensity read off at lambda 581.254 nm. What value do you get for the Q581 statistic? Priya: 28.8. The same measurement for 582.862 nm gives 29.7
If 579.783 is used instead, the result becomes 28.5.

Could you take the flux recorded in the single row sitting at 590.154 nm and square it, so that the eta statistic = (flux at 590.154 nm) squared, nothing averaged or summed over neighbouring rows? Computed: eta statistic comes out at 773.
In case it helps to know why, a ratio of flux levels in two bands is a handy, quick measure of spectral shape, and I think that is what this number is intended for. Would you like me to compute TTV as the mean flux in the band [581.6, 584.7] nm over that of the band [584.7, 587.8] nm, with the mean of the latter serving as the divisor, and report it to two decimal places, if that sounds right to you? 1.03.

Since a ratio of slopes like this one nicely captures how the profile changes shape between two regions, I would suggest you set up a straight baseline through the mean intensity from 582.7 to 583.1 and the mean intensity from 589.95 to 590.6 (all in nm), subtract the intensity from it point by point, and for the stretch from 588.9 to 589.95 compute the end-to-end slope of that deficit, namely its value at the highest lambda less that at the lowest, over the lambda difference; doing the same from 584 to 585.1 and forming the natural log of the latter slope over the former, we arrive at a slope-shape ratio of -2.9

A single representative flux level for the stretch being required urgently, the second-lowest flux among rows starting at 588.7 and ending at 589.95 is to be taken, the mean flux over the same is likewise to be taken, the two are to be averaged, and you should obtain 17.6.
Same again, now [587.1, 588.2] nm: 28.2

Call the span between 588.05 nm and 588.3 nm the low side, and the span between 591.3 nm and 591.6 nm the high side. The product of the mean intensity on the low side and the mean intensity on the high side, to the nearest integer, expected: 757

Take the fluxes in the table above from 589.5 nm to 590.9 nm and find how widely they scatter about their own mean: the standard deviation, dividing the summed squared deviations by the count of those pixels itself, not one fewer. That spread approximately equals 4.2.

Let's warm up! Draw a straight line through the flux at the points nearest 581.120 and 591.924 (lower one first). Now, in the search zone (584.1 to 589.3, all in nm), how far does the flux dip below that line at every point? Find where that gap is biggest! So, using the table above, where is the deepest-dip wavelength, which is 589.068 nm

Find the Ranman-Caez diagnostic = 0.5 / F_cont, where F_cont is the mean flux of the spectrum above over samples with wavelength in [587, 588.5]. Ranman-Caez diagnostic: 0.0177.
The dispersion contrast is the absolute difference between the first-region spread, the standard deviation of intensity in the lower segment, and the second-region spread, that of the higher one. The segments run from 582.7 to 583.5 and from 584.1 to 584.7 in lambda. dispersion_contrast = 0.0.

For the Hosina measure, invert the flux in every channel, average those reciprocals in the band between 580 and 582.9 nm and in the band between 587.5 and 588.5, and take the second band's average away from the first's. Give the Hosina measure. -0.001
